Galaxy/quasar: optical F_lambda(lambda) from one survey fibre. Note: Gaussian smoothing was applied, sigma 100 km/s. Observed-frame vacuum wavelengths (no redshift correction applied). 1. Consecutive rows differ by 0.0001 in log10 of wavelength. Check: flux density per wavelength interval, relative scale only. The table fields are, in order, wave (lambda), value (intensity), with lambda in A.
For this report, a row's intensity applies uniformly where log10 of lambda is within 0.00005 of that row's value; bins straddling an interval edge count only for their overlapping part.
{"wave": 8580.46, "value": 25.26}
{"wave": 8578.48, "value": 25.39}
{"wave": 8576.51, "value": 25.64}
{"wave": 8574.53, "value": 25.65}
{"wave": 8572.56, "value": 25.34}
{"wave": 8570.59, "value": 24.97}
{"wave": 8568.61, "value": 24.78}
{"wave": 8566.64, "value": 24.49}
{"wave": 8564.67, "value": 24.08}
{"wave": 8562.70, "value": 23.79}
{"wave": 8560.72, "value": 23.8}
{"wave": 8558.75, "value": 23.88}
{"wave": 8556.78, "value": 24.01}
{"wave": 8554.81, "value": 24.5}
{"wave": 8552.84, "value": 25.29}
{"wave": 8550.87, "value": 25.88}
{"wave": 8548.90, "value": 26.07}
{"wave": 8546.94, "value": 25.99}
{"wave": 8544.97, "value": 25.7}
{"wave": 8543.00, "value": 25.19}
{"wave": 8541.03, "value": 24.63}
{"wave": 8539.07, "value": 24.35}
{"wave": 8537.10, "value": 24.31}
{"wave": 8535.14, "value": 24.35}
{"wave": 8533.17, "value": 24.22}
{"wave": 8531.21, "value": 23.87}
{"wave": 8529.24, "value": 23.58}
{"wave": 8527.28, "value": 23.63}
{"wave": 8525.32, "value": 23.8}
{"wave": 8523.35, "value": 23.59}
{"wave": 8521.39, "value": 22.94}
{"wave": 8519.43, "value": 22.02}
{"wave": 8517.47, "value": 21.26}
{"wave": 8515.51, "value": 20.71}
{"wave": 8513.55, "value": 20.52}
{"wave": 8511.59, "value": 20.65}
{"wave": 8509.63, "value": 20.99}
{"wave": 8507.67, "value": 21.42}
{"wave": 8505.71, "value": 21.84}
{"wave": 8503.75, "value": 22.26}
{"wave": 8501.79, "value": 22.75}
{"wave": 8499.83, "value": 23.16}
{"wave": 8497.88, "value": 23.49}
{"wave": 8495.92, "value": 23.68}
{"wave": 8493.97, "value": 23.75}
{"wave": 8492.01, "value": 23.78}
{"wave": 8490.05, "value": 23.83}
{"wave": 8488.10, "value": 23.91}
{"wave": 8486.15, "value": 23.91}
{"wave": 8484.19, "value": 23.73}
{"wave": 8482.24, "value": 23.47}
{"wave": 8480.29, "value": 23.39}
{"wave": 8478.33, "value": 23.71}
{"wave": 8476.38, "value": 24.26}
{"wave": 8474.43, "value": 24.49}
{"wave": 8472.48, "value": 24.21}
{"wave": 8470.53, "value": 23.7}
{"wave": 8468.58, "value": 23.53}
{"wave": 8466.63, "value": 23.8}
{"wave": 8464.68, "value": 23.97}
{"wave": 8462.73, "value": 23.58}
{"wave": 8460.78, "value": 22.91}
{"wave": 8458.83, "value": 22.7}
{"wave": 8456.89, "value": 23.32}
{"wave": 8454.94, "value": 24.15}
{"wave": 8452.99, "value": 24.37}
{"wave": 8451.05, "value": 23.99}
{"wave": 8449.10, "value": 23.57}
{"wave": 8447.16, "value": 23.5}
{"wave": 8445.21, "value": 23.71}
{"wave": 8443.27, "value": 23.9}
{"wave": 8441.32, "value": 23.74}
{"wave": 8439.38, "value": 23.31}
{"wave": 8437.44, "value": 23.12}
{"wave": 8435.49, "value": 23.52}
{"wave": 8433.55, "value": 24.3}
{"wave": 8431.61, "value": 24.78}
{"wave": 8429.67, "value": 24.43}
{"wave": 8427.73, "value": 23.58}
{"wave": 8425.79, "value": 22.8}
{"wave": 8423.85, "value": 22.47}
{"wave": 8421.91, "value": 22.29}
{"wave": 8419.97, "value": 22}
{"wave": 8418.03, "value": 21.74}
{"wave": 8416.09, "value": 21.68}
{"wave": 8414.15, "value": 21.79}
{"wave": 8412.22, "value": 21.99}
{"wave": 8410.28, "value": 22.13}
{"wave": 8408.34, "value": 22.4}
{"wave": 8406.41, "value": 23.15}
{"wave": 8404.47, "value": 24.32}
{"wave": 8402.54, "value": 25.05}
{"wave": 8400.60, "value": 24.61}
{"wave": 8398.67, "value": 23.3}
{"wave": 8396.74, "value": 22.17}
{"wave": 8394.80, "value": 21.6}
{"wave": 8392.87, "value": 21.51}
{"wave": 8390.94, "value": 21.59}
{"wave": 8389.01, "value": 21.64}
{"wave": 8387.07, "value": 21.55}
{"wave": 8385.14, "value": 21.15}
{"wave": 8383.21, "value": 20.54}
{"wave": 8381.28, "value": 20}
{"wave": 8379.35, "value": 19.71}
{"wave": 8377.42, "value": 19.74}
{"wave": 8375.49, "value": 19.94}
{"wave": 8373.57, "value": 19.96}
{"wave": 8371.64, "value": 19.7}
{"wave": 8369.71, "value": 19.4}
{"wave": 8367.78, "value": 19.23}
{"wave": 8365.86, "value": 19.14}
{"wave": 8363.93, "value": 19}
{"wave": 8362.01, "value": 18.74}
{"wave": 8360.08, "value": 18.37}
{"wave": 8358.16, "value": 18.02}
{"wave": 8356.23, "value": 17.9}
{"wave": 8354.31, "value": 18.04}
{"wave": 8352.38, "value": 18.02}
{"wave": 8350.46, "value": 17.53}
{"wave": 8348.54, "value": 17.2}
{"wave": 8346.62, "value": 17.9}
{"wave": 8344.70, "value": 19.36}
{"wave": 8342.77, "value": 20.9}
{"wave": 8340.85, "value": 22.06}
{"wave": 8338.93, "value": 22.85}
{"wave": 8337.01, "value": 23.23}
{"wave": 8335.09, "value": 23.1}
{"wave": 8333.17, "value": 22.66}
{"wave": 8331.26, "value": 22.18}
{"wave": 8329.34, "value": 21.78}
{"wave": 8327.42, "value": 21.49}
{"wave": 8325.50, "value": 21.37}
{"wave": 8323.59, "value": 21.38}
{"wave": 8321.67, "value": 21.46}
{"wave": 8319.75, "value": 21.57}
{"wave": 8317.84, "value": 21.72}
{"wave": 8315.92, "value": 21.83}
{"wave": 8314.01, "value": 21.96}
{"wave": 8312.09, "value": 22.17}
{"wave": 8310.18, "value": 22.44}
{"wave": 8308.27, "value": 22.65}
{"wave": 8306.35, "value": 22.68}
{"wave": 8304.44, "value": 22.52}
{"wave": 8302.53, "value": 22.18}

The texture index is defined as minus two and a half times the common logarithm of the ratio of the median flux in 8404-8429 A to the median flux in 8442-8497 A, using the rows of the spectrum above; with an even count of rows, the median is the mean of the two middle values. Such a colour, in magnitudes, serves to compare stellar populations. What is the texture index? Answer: 0.07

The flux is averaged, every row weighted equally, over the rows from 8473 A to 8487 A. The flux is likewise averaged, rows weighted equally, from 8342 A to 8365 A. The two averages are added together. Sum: 42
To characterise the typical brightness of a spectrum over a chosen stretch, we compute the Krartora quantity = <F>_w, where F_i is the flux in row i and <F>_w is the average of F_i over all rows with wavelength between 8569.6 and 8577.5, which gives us 25.4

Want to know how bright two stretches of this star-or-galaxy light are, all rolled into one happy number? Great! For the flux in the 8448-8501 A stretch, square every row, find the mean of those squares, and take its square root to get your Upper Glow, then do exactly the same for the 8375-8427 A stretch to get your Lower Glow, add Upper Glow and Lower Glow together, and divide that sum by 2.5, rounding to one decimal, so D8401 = 18.3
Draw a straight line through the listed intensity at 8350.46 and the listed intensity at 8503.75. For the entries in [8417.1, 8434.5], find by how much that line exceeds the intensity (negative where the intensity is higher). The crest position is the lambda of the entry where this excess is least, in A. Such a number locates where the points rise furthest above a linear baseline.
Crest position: 8431.61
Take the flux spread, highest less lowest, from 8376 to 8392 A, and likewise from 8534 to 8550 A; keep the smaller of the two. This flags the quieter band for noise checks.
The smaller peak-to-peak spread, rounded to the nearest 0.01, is 1.76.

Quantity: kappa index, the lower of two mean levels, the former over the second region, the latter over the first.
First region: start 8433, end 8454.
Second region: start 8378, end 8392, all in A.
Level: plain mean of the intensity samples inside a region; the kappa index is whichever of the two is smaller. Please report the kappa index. 20.9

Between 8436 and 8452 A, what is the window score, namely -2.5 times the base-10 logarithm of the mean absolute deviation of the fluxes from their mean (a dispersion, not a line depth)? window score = 1.60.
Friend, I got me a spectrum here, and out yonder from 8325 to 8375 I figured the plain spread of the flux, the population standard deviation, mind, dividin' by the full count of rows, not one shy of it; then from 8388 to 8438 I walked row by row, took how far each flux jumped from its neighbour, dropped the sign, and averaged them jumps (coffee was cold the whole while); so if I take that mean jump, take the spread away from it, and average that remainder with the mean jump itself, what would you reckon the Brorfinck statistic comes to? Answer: -0.5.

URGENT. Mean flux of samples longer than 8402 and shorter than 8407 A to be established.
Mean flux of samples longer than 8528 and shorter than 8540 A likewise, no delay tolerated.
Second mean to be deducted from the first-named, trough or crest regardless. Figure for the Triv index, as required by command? 0.1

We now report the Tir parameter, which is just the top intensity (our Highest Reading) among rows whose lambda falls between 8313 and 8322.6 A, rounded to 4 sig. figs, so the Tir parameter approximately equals 21.96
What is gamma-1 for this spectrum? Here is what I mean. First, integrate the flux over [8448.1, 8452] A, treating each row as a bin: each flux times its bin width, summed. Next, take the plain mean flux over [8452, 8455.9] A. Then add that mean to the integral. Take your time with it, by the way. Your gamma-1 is 117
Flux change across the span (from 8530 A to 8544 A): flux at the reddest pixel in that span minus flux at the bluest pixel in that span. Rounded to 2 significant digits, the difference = 1.3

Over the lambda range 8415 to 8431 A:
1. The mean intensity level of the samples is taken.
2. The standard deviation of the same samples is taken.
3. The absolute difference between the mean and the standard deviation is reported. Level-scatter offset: 22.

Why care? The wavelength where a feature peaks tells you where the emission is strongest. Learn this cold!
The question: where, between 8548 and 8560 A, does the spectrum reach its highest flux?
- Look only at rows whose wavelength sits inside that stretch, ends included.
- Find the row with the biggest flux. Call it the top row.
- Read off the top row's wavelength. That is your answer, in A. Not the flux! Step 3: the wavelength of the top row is 8548.90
